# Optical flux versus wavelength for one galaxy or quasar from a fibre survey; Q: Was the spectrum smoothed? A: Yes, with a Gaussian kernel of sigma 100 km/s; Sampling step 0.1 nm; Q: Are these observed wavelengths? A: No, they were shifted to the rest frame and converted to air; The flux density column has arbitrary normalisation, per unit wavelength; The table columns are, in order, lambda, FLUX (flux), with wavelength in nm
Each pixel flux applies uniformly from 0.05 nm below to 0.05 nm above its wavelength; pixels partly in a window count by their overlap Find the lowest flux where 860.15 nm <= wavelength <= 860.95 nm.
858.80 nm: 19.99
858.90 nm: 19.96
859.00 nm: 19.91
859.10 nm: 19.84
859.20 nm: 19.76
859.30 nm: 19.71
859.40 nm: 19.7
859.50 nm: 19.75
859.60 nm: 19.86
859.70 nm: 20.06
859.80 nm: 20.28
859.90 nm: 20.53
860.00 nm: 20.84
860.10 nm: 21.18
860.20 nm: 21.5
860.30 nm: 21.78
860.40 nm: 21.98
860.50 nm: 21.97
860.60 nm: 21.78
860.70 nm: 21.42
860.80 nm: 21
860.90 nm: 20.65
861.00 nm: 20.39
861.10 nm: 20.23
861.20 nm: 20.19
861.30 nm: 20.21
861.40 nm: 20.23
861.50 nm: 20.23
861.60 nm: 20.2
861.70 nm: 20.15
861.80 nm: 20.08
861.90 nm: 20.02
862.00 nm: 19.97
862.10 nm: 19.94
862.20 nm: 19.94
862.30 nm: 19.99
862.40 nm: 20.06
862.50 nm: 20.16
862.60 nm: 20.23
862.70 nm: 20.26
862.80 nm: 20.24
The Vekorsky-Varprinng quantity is 20.65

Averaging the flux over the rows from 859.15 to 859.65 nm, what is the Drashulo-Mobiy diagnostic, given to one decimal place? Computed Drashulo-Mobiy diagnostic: 19.8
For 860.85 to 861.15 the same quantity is 20.4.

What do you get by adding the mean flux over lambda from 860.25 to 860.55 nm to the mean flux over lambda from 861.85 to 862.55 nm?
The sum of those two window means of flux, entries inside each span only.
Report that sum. 41.9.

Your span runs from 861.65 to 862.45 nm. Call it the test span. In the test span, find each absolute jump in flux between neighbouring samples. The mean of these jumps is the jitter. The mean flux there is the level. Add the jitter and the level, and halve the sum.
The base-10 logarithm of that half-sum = 1.001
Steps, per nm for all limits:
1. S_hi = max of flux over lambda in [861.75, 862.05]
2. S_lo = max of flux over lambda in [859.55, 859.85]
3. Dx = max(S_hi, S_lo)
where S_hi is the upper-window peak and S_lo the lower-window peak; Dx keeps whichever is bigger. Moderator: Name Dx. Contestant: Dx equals 20.3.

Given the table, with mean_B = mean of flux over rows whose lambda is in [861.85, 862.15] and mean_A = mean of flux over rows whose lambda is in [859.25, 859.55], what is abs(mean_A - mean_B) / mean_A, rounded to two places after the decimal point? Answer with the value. 0.01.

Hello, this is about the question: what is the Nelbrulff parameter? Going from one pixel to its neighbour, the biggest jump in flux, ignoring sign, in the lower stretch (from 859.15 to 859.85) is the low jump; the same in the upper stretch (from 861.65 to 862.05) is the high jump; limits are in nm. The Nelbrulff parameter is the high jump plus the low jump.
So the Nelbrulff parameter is 0.3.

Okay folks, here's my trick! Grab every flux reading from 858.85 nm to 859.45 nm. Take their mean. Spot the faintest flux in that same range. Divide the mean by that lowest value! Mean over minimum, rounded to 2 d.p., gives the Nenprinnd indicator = 1.01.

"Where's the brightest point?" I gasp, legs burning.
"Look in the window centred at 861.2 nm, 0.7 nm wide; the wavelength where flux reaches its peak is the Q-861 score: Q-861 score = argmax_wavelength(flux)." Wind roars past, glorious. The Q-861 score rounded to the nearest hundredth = 860.90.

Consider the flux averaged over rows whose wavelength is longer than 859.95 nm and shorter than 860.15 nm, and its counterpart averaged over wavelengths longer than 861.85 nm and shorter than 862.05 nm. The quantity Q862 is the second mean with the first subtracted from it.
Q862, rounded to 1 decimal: -1.0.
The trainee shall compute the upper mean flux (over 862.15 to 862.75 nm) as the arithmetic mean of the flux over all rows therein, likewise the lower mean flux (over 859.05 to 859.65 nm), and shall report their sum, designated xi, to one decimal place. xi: 39.9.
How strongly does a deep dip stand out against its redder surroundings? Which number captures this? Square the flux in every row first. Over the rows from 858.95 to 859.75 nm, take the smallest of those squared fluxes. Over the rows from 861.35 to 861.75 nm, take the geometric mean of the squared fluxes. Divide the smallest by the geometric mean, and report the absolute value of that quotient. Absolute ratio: 0.95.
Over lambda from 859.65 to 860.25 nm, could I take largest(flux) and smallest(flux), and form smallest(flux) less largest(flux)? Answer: -1.4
